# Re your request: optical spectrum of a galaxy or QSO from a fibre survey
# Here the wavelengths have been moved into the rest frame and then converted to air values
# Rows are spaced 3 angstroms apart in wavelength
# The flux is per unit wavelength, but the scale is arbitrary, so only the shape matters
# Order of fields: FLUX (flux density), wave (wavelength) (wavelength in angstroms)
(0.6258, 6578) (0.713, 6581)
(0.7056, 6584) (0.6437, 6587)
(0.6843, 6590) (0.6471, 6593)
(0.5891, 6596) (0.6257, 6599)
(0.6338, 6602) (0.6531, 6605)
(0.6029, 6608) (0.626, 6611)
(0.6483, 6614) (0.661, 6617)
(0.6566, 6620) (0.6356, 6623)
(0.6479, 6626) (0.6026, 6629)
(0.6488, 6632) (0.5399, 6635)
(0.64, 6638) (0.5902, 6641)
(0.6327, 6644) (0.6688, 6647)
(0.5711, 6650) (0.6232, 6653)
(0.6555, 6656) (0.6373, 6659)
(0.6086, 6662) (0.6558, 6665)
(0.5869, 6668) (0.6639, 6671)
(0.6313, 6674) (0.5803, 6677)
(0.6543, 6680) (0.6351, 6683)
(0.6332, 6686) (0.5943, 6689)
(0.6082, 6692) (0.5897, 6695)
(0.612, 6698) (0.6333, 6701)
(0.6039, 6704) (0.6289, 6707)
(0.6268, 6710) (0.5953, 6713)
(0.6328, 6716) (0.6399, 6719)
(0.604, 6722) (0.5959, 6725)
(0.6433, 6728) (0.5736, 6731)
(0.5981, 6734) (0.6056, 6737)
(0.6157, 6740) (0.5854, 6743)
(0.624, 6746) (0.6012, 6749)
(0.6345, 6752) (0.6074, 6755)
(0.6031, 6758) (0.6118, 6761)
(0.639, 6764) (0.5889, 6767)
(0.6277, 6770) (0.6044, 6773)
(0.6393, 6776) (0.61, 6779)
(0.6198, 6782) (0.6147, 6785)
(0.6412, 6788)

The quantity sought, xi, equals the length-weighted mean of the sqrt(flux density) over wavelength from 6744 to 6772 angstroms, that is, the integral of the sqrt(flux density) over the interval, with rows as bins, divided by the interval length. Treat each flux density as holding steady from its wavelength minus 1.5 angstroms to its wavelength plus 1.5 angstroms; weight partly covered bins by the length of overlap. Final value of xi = 0.784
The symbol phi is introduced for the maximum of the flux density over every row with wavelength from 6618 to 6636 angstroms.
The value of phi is 0.6566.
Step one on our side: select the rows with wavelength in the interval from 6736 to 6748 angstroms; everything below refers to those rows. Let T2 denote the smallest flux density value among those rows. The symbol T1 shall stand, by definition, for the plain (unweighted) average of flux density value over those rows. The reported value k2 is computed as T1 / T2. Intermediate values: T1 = 0.608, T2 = 0.5854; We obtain 1.04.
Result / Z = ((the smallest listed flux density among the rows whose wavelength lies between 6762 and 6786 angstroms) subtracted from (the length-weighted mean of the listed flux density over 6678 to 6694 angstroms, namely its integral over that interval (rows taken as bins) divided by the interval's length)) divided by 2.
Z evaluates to 0.017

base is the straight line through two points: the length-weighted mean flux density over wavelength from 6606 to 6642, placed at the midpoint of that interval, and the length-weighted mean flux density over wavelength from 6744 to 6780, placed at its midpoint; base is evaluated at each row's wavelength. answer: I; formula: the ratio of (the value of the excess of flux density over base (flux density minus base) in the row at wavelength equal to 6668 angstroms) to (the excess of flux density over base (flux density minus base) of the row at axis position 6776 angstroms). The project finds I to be -1.4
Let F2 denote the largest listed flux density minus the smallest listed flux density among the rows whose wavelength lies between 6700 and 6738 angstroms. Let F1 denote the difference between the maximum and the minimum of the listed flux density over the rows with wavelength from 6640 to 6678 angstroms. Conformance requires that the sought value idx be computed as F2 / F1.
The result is 0.7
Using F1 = 0.098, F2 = 0.070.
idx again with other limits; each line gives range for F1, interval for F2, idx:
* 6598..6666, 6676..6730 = 0.6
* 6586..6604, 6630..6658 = 1.4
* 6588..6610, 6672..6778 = 0.8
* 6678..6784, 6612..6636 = 1.5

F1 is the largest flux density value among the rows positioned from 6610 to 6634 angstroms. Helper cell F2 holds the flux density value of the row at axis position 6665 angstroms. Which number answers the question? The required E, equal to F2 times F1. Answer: 0.433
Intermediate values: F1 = 0.661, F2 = 0.6558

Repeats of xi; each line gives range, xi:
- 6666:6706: 0.786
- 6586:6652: 0.793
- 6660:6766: 0.785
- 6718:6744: 0.779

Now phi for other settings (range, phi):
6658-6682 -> 0.6639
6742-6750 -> 0.624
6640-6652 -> 0.6688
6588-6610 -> 0.6843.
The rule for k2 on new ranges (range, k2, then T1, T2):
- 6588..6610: 1.08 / 0.634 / 0.5891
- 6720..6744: 1.05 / 0.603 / 0.5736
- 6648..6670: 1.09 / 0.620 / 0.5711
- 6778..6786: 1.01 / 0.615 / 0.61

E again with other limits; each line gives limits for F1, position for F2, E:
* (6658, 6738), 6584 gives 0.468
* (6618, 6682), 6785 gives 0.411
